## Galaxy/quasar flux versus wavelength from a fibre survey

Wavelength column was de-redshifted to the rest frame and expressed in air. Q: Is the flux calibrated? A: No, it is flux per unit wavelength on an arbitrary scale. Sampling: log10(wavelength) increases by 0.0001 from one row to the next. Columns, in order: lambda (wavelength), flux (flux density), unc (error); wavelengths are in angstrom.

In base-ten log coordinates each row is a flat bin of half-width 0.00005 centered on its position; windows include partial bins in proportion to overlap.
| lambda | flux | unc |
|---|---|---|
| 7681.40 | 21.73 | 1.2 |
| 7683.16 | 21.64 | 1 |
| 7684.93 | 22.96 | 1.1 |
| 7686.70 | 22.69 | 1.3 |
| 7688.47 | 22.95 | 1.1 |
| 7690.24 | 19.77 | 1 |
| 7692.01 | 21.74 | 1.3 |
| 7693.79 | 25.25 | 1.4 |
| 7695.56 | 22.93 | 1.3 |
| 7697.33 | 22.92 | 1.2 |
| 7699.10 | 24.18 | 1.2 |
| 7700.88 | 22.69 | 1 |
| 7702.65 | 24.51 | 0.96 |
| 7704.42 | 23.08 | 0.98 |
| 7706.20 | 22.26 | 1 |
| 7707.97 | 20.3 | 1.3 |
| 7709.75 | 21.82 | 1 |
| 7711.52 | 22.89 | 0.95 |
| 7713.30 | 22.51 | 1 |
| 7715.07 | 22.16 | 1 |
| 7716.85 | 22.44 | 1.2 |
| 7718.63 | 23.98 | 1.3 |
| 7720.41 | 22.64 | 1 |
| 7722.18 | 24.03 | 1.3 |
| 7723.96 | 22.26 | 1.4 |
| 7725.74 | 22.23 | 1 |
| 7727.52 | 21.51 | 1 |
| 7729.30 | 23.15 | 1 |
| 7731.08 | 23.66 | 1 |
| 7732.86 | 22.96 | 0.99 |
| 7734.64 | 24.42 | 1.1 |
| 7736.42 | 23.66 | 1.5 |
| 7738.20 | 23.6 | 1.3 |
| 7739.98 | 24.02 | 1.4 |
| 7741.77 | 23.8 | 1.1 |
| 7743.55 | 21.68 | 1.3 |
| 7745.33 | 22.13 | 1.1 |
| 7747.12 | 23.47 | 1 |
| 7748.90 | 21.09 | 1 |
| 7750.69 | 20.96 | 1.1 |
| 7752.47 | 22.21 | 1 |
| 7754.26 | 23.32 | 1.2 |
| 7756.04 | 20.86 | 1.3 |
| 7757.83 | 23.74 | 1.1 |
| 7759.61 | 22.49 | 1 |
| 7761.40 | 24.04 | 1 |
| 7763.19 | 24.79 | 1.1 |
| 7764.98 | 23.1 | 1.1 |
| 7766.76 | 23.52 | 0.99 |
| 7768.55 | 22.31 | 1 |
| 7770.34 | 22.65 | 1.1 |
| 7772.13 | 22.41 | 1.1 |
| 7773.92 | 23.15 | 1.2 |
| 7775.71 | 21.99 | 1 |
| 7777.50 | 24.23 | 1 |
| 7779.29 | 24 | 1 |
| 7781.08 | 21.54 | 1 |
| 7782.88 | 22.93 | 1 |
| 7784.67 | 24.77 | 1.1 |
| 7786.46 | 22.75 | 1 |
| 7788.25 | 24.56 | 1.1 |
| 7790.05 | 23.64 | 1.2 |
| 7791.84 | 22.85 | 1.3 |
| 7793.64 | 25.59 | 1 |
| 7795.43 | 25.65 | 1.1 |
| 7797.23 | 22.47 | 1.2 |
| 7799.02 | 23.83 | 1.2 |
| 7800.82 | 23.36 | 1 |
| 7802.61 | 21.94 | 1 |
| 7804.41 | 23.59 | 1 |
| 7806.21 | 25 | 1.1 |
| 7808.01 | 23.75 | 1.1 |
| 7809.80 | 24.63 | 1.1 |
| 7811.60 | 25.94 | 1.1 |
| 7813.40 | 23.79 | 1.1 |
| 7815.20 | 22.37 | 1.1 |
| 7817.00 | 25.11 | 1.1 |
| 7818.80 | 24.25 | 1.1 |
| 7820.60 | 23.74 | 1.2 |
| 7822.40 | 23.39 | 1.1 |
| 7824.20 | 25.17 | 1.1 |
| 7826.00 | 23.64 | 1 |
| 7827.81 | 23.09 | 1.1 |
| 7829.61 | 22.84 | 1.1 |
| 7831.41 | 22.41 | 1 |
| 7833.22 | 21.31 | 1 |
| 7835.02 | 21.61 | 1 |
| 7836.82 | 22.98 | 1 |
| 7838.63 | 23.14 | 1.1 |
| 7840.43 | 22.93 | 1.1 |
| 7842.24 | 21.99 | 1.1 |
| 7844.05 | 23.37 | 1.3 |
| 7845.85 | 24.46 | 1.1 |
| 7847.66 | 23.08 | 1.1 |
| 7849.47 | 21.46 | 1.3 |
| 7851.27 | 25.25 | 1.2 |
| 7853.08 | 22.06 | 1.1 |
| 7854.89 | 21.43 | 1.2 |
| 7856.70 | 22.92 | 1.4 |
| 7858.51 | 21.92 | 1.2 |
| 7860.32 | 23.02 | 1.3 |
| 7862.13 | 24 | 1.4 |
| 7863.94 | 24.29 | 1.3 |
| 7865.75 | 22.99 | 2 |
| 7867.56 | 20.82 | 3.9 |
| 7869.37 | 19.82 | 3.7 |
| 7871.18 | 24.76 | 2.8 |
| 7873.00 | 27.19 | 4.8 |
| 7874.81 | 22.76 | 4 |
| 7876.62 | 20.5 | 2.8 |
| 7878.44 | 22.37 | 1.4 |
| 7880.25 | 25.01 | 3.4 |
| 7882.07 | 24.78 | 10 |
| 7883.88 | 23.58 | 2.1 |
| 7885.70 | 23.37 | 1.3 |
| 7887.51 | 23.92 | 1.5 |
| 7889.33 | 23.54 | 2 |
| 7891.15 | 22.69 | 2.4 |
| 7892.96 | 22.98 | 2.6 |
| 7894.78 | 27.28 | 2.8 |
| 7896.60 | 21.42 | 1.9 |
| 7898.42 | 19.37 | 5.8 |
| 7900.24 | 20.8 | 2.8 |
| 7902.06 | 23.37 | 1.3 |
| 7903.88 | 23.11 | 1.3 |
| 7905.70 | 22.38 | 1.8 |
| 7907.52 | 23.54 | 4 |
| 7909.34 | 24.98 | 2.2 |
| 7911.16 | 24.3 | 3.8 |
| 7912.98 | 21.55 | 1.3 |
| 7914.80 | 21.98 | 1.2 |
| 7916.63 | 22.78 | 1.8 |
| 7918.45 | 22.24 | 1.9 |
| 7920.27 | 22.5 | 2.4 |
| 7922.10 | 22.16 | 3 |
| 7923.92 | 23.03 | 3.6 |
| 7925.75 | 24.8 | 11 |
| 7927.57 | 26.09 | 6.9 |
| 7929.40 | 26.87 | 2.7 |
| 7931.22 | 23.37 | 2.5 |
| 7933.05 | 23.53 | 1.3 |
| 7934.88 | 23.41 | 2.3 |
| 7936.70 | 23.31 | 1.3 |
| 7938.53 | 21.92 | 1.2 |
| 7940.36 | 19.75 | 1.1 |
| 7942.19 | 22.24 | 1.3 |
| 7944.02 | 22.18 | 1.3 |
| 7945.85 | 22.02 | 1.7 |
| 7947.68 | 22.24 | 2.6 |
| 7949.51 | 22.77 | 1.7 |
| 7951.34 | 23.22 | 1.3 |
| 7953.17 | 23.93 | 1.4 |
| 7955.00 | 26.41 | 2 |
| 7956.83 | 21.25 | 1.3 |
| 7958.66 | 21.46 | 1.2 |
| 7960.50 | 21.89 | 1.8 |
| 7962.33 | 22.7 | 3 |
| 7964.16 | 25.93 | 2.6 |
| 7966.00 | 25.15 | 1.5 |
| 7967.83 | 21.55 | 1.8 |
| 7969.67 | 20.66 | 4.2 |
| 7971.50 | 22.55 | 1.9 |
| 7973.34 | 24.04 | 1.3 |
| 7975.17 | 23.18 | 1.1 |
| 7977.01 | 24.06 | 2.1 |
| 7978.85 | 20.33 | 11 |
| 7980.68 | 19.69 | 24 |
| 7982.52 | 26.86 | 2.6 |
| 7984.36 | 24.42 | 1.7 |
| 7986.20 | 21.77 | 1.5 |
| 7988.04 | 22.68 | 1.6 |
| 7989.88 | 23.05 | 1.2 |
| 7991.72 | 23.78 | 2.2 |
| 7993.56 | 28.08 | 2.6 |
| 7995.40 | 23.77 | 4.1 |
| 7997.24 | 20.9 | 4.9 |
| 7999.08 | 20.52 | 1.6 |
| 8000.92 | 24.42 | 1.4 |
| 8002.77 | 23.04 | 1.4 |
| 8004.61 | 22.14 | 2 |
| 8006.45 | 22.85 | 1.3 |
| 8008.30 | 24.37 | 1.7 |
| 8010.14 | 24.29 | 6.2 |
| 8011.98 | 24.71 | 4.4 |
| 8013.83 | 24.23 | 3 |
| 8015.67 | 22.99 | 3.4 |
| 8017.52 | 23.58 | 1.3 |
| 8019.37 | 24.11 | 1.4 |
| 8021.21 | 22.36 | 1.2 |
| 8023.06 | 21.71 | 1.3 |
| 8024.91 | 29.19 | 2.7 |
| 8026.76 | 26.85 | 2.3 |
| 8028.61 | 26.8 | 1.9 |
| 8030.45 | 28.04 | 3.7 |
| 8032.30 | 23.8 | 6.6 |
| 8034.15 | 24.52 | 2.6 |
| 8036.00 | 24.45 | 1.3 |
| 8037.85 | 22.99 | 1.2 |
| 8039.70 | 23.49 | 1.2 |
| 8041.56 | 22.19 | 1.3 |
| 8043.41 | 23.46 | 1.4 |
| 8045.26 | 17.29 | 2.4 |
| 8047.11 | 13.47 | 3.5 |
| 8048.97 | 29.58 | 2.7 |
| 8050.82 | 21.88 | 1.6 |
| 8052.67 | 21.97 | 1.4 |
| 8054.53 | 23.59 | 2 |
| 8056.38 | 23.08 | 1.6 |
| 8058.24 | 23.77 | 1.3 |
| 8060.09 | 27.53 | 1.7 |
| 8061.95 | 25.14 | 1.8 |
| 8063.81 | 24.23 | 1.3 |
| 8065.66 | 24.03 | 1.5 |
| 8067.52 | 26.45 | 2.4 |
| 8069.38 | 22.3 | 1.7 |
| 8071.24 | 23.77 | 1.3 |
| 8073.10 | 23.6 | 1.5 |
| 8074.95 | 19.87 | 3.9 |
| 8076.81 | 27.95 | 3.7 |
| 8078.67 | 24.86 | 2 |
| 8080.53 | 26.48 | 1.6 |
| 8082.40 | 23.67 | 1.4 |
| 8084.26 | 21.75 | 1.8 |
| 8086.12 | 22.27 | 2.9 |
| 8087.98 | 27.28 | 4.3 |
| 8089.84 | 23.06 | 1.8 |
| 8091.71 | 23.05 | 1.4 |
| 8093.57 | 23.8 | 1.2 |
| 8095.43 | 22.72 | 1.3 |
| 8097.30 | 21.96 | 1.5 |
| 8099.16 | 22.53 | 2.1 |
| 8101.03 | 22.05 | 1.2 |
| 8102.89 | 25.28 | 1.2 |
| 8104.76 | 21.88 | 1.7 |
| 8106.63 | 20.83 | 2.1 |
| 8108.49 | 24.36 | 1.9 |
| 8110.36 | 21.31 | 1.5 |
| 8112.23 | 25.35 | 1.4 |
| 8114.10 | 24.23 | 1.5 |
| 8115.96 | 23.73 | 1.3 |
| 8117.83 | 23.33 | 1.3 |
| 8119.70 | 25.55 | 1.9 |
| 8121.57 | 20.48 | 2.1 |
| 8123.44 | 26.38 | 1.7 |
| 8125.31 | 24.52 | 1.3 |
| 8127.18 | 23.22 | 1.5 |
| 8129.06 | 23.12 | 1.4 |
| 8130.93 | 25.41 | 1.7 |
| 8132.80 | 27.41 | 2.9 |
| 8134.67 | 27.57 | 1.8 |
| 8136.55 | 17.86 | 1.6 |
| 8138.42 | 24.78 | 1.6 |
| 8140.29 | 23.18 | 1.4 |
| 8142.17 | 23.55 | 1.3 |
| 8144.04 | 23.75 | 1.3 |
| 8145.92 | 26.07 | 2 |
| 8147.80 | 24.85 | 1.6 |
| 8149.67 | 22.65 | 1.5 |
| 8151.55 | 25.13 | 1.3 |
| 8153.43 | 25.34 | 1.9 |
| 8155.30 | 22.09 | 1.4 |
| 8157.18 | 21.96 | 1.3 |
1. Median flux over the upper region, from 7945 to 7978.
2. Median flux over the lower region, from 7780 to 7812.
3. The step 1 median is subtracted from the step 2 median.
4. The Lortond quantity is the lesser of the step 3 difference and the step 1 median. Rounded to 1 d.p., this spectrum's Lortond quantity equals 1.0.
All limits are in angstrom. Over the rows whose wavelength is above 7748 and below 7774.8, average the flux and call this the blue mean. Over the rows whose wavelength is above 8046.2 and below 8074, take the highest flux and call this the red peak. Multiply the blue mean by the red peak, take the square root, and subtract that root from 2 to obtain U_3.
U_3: -23.9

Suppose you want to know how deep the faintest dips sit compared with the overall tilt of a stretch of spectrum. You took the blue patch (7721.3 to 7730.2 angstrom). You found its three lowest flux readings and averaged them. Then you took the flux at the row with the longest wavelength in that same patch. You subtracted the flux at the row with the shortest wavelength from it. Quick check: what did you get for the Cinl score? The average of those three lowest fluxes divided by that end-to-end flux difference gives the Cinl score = -25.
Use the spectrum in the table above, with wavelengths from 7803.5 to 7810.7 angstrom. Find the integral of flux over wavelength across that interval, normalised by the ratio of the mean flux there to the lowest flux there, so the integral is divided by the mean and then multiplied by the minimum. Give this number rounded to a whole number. 170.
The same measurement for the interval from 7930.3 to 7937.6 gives 170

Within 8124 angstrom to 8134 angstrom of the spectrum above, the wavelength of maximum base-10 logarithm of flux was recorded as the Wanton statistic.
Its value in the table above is 8132.80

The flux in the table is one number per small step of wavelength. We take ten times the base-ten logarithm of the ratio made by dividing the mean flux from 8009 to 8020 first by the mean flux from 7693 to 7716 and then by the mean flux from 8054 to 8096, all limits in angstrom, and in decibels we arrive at -13.62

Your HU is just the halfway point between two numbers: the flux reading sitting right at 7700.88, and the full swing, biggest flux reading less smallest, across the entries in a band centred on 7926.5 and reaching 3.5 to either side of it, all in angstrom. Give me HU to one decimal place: 13.3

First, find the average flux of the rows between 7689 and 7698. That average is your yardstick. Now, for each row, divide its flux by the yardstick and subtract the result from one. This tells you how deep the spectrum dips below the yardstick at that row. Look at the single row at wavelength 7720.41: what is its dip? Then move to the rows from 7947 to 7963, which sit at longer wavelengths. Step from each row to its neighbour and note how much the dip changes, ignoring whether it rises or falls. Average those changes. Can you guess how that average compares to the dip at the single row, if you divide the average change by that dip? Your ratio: -11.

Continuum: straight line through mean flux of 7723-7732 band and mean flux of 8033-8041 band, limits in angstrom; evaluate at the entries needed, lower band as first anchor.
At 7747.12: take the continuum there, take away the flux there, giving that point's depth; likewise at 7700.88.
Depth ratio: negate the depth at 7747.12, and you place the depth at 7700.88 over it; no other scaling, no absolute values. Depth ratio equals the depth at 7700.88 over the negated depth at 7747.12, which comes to -0.3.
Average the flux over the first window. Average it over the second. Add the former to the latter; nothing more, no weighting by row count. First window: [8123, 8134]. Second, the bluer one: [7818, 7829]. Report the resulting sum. 48.9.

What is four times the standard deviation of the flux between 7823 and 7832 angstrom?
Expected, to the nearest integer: 4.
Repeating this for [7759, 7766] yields 4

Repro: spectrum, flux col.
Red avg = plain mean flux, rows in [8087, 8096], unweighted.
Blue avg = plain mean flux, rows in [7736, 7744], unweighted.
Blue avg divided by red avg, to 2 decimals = 0.97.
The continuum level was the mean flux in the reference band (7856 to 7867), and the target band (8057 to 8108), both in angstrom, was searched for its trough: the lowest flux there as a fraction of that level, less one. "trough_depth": -0.14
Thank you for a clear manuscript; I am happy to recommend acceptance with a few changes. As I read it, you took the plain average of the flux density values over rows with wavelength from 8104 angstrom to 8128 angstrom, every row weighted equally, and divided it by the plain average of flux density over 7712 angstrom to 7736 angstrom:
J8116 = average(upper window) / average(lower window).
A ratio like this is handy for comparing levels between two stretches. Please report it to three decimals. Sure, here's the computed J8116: 1.024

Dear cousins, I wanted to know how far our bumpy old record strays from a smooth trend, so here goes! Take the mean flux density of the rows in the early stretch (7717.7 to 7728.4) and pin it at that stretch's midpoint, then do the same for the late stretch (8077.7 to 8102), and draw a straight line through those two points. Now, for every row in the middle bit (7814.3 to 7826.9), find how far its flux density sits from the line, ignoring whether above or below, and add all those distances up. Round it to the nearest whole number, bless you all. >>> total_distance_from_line 8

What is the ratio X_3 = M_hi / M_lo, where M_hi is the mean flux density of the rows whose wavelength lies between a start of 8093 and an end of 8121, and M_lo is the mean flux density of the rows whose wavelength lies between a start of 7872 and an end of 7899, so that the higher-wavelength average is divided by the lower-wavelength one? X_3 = 0.99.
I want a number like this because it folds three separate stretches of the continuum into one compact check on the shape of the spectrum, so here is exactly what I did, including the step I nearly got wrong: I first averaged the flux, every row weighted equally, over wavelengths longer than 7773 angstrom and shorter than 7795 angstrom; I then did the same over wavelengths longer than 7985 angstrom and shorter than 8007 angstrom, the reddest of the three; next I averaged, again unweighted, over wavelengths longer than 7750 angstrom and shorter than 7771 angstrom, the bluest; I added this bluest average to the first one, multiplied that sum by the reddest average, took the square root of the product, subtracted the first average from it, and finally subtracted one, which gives 8.20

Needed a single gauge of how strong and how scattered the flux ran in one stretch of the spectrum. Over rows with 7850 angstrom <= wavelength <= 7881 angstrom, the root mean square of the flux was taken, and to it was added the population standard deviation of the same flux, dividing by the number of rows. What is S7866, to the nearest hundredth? 24.94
